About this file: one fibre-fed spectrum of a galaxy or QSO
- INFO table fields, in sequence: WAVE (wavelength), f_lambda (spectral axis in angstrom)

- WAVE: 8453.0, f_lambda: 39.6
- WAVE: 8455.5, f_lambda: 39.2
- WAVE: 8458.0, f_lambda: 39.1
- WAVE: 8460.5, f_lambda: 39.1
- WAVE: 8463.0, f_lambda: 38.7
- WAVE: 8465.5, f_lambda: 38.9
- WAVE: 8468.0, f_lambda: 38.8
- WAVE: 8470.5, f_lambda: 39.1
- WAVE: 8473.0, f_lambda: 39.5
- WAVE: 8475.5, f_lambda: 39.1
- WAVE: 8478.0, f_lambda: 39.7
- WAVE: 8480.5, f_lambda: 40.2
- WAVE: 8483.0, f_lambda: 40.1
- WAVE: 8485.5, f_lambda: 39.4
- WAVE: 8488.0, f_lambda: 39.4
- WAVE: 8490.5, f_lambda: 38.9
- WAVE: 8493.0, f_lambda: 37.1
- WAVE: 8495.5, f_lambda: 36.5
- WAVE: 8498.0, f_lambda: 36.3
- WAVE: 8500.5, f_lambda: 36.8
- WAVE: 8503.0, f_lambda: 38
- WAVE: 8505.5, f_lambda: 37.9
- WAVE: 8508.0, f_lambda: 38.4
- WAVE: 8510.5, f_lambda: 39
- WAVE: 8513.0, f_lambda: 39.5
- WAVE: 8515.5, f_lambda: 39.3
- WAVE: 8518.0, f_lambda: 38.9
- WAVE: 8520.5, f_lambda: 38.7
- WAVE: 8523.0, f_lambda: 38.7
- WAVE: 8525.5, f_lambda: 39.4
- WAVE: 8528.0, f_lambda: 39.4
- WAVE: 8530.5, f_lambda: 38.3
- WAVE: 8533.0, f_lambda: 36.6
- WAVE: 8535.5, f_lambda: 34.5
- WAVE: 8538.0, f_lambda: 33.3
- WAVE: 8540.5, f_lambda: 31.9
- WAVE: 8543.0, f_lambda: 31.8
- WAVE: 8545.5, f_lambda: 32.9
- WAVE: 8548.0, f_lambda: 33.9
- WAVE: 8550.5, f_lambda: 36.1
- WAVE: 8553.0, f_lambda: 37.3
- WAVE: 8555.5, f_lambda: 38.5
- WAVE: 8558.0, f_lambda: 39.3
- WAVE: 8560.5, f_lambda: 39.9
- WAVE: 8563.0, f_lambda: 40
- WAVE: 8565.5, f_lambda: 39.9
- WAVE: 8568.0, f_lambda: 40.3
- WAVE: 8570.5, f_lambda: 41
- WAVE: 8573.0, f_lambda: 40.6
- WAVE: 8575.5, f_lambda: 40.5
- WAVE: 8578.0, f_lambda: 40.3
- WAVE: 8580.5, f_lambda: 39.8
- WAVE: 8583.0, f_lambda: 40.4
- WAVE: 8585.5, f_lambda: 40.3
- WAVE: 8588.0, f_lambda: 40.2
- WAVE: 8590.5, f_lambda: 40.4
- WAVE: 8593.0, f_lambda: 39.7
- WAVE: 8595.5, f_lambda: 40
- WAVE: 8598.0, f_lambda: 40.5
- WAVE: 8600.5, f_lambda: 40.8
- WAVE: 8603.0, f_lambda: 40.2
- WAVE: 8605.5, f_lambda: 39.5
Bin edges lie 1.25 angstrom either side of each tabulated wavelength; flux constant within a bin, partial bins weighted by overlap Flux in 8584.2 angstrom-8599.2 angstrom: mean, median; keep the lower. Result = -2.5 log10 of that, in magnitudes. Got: -4.01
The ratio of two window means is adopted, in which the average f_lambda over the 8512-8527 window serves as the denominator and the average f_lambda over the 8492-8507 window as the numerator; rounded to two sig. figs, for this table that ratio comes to 0.95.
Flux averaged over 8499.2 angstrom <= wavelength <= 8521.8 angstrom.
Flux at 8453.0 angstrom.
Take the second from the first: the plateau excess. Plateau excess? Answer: -1.1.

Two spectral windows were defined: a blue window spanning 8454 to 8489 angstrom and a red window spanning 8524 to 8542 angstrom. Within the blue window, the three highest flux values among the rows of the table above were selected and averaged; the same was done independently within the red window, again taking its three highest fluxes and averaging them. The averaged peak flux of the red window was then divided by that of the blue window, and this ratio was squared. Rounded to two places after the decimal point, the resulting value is 0.95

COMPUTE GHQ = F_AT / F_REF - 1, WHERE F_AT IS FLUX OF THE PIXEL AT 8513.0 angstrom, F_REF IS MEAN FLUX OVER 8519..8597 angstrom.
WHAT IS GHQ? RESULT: 0.034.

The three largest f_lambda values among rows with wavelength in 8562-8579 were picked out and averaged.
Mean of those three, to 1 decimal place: 40.7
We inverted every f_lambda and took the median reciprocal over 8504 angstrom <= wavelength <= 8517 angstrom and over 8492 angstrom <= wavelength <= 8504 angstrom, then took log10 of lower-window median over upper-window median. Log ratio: 0.025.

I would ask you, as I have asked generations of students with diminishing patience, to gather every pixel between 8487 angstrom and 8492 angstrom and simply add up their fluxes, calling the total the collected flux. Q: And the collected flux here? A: 78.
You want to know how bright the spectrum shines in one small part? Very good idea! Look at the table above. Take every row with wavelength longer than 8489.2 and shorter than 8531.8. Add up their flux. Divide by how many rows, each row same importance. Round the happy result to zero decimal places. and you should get 38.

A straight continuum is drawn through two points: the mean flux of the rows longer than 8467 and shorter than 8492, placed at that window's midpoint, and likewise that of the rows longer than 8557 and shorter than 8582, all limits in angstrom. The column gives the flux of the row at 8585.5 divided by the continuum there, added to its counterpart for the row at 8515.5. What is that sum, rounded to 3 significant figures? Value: 1.99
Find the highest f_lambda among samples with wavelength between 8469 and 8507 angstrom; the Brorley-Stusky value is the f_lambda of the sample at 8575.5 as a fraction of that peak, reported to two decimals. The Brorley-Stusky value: 1.01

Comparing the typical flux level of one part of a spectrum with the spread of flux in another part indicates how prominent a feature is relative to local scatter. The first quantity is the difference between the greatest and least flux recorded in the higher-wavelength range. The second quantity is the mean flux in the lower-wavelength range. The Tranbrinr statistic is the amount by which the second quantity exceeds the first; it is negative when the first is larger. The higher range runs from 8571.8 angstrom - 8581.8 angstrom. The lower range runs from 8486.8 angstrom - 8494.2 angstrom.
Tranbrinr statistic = 38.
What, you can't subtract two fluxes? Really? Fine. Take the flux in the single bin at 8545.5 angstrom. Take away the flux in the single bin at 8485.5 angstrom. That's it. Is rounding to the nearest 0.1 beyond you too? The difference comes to -6.5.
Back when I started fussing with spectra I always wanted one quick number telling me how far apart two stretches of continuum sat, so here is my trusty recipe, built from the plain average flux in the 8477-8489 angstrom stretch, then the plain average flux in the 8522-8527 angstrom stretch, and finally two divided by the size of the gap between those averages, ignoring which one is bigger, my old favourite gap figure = 3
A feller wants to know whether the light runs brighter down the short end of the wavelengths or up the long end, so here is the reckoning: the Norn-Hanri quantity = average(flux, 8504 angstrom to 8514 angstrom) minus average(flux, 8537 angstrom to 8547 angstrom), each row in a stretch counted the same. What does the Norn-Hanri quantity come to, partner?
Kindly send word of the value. 6.2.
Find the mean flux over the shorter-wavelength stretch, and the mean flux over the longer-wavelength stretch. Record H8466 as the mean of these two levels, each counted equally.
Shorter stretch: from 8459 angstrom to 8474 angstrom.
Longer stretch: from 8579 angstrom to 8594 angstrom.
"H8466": 39.6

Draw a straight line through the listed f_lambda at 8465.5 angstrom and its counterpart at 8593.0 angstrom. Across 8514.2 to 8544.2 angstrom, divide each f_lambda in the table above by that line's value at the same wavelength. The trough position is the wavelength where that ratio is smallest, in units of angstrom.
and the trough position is 8543.0 angstrom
